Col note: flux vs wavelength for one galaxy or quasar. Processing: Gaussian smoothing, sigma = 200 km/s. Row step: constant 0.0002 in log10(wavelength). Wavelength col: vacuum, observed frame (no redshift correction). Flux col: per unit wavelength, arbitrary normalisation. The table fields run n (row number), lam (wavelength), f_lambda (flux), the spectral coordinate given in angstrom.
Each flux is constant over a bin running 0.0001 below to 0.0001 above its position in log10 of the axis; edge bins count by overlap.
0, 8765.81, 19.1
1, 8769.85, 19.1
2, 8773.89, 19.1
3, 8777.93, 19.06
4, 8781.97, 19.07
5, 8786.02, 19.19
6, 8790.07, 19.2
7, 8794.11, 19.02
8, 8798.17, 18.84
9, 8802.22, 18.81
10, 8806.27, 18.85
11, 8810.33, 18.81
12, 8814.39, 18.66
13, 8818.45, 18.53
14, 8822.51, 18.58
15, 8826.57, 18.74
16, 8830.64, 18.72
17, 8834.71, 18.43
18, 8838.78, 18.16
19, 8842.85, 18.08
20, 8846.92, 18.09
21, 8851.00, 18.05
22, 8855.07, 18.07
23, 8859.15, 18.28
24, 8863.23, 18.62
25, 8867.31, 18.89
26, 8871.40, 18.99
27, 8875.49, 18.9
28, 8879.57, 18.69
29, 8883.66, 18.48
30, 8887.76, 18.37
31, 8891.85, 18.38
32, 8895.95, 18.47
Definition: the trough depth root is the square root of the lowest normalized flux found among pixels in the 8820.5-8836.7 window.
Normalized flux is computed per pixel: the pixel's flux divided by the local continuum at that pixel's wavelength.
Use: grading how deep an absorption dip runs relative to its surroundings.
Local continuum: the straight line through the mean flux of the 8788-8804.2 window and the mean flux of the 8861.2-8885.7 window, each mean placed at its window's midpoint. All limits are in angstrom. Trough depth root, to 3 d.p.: 0.988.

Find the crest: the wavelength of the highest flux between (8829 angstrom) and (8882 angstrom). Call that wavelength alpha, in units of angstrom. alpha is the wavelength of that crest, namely 8871.40 angstrom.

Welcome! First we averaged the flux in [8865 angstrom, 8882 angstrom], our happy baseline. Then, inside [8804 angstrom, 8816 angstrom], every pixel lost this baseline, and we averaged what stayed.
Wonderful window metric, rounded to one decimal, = -0.1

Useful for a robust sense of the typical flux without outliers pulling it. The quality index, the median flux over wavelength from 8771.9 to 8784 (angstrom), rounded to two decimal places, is 19.07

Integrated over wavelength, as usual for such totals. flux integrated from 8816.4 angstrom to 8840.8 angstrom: 452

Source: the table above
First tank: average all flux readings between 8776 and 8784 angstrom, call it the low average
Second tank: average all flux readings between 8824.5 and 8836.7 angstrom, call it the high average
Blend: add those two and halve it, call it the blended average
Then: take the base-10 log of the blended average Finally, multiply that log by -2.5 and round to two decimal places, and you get -3.19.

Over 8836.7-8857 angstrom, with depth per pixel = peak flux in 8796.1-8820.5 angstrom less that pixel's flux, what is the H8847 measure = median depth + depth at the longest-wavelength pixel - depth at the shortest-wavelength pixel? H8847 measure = 0.9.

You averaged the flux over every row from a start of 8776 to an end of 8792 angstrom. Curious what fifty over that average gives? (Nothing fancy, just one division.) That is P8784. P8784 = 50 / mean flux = 2.61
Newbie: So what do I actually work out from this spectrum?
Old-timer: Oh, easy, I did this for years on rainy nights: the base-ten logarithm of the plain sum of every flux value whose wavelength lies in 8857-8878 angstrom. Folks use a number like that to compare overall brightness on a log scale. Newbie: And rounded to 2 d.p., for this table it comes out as 1.97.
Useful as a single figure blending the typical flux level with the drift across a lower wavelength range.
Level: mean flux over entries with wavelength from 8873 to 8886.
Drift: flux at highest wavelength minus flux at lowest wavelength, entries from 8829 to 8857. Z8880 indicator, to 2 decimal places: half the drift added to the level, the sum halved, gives 9.18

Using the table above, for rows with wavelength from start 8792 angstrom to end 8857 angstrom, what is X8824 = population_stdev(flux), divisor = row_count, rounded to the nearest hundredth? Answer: 0.32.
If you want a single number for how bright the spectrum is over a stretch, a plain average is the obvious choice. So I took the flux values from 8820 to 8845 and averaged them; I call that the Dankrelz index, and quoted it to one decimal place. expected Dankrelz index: 18.5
